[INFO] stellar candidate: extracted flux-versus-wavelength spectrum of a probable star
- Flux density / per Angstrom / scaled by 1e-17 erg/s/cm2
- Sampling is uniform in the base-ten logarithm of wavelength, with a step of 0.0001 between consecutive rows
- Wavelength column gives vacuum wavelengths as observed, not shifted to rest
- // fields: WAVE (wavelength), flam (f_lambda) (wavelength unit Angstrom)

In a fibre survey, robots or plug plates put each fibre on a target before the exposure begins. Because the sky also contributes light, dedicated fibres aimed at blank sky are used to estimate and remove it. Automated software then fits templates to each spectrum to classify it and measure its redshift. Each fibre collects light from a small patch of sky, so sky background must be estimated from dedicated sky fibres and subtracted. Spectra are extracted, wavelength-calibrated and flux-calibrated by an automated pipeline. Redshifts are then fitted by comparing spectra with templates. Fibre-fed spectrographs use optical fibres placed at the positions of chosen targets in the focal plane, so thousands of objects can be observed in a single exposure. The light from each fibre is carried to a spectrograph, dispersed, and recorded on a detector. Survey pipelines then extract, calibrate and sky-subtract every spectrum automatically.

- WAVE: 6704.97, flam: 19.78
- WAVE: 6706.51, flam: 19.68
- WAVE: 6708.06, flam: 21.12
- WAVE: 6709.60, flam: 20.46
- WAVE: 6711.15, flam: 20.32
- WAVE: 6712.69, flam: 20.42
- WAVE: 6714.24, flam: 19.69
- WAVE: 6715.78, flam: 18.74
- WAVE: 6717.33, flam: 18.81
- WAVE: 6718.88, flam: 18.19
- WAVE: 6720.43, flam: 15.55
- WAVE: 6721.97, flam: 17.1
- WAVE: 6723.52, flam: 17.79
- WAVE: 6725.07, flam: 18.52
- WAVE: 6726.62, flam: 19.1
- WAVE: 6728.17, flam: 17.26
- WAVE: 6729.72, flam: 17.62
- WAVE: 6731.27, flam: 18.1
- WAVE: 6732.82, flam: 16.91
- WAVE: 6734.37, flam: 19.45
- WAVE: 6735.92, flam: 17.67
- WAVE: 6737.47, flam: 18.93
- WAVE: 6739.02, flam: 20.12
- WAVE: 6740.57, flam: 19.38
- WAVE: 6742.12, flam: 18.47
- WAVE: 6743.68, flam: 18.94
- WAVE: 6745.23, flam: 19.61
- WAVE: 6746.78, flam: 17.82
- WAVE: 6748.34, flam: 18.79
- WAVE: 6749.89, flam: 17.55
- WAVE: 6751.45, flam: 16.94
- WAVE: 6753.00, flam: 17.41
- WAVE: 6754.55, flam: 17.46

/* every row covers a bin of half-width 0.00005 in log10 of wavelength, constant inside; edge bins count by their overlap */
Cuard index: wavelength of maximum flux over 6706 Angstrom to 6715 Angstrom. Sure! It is 6708.06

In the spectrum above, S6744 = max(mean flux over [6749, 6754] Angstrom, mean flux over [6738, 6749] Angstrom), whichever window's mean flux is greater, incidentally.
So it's 19.0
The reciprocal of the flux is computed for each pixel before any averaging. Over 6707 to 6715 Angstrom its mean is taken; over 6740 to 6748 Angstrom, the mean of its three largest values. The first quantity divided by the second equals 0.90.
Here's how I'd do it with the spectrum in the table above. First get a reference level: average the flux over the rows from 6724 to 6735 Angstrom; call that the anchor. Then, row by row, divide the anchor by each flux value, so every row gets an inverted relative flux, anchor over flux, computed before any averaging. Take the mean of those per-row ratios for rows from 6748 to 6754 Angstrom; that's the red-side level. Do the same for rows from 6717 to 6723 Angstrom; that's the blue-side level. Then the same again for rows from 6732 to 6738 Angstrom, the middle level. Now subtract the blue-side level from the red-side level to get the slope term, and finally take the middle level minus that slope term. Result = 1.02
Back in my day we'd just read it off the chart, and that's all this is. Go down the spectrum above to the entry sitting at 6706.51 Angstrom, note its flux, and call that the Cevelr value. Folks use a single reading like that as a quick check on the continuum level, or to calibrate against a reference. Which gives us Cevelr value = 19.68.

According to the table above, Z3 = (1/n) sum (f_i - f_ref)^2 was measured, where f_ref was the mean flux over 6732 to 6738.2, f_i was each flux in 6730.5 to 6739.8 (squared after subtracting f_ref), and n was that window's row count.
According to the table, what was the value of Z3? 1.3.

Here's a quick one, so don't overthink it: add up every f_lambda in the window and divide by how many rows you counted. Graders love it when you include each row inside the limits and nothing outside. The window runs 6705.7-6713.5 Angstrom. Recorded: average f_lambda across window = 20.4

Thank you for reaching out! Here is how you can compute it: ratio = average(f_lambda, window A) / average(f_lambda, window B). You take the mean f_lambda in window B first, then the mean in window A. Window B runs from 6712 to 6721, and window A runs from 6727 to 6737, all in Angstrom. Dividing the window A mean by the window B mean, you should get 0.96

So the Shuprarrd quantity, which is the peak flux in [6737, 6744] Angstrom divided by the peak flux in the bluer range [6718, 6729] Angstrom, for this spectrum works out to 1.05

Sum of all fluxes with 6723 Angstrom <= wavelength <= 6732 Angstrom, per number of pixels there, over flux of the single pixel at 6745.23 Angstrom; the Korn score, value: 0.921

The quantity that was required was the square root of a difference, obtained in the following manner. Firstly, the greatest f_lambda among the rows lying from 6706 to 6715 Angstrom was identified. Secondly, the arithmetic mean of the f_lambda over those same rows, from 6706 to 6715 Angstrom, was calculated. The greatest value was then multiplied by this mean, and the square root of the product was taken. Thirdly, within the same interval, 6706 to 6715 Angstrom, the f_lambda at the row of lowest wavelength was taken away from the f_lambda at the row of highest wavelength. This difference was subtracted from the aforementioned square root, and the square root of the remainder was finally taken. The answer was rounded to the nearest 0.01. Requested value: 4.55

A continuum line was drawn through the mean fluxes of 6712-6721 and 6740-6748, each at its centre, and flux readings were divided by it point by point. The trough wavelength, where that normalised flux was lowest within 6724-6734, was 6732.82 Angstrom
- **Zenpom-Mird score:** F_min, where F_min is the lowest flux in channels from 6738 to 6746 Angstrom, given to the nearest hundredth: 18.47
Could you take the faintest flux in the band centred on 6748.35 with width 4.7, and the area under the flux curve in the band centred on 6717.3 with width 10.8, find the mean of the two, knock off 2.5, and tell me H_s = 106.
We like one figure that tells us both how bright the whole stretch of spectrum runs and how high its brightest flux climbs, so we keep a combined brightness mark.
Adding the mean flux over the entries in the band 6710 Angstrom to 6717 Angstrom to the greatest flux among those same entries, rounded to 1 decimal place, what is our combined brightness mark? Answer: 40.2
